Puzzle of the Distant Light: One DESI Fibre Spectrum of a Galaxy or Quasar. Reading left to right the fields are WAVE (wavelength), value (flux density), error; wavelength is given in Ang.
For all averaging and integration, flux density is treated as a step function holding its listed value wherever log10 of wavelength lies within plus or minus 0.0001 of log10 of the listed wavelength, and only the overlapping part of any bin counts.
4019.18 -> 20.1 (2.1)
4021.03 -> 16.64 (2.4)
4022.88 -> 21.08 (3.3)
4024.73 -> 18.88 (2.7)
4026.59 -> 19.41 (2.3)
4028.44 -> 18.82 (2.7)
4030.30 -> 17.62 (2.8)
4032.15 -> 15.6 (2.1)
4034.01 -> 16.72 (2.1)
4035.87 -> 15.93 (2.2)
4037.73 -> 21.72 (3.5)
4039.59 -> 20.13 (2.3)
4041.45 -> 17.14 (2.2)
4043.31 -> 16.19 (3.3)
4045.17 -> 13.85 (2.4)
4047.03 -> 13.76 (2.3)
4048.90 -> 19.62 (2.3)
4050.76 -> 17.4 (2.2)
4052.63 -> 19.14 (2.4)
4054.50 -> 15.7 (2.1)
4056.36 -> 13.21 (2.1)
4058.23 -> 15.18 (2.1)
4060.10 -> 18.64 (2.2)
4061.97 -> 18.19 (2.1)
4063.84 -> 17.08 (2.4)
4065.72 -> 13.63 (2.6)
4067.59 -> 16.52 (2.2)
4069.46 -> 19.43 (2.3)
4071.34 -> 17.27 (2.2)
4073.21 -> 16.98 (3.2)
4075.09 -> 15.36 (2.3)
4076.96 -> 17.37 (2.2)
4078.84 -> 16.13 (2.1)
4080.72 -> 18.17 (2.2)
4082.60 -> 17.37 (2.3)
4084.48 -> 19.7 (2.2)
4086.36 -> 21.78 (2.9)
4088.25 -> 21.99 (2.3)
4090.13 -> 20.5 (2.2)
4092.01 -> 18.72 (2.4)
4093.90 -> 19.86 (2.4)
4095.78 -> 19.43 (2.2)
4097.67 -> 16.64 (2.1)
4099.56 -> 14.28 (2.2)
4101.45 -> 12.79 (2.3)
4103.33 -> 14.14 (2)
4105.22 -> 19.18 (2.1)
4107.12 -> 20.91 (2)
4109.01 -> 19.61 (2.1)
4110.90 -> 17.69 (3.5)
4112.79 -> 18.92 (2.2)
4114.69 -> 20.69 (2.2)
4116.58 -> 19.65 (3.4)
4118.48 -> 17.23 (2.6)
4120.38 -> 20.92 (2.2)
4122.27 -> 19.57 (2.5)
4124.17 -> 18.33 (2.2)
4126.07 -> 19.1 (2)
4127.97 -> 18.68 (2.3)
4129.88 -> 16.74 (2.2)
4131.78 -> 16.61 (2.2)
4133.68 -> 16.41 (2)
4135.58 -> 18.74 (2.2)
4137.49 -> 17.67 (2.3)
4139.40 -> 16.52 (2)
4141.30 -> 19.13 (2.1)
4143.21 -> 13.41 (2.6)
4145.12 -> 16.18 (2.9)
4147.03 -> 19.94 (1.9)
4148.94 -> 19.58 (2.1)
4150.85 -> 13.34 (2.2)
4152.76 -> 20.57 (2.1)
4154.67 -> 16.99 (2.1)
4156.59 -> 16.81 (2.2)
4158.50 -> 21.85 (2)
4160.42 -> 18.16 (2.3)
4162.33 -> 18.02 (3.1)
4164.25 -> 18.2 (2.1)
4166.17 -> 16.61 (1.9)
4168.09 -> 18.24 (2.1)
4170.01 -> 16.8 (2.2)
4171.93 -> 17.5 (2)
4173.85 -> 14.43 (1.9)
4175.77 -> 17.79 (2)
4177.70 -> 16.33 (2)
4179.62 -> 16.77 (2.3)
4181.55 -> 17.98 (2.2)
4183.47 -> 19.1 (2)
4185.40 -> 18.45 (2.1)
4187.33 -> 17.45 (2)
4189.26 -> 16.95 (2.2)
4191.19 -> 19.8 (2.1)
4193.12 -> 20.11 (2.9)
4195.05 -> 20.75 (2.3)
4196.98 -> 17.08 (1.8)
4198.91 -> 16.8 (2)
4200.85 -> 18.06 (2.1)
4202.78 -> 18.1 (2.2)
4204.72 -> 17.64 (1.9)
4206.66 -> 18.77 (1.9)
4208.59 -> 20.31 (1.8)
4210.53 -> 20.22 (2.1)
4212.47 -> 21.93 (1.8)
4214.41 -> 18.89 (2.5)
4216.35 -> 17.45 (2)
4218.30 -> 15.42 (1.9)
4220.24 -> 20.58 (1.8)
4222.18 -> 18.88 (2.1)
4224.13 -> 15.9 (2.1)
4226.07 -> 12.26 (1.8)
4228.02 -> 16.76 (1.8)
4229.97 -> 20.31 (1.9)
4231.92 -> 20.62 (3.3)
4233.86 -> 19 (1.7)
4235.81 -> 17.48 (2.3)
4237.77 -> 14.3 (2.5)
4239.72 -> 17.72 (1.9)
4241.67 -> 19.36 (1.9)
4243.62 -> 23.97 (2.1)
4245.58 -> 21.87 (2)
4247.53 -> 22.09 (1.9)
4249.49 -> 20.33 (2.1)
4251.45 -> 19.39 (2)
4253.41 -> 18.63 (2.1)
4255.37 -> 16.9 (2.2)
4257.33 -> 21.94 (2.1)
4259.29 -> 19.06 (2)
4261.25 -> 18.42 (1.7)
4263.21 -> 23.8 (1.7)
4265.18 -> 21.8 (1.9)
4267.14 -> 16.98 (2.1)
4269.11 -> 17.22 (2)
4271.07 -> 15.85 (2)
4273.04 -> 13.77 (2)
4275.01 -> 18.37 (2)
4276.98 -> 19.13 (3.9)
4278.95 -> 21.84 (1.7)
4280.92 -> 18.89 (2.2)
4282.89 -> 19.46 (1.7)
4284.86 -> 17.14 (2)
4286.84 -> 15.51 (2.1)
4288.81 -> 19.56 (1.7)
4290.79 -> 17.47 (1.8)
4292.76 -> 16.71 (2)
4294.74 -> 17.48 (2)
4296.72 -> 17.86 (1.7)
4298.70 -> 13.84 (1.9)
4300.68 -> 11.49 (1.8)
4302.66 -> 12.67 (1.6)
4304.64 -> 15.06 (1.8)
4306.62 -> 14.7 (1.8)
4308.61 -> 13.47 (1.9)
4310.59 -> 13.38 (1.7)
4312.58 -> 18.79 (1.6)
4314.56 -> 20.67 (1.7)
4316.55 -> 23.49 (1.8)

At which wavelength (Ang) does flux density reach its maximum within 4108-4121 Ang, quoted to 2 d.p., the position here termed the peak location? 4120.38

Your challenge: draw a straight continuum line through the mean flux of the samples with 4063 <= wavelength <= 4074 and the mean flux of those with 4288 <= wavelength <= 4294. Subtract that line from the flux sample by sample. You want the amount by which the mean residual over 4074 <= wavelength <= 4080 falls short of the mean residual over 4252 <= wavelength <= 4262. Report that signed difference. 1.8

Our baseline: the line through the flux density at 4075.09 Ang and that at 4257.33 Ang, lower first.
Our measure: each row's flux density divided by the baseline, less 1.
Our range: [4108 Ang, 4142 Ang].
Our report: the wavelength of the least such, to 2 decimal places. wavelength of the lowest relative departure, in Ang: 4139.40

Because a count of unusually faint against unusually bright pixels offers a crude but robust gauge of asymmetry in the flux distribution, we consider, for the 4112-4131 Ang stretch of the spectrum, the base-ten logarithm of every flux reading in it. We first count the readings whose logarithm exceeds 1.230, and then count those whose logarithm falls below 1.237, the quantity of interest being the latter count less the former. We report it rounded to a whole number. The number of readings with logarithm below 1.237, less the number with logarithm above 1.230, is -7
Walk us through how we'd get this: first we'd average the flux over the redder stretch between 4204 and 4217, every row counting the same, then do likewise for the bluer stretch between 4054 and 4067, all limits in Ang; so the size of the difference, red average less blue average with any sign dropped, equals 3.4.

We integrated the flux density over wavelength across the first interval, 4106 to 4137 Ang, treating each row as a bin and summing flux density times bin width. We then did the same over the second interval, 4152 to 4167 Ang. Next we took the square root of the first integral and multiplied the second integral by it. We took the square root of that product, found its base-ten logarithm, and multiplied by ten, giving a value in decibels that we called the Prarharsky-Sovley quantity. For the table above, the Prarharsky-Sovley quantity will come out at 19.1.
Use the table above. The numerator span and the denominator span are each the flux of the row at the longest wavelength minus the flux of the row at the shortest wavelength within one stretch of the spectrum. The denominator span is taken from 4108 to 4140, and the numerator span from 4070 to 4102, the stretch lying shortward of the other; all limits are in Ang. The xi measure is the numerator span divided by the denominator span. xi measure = 1.4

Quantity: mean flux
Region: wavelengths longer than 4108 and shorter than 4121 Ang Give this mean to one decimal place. 19.2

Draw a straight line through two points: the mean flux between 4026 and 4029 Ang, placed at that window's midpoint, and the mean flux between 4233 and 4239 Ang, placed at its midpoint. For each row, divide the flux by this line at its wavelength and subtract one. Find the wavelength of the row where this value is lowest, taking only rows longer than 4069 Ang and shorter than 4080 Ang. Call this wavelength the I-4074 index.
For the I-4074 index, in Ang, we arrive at 4075.09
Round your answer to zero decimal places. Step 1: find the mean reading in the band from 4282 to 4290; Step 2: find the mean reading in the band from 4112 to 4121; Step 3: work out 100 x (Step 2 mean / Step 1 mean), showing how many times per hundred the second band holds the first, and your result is 109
